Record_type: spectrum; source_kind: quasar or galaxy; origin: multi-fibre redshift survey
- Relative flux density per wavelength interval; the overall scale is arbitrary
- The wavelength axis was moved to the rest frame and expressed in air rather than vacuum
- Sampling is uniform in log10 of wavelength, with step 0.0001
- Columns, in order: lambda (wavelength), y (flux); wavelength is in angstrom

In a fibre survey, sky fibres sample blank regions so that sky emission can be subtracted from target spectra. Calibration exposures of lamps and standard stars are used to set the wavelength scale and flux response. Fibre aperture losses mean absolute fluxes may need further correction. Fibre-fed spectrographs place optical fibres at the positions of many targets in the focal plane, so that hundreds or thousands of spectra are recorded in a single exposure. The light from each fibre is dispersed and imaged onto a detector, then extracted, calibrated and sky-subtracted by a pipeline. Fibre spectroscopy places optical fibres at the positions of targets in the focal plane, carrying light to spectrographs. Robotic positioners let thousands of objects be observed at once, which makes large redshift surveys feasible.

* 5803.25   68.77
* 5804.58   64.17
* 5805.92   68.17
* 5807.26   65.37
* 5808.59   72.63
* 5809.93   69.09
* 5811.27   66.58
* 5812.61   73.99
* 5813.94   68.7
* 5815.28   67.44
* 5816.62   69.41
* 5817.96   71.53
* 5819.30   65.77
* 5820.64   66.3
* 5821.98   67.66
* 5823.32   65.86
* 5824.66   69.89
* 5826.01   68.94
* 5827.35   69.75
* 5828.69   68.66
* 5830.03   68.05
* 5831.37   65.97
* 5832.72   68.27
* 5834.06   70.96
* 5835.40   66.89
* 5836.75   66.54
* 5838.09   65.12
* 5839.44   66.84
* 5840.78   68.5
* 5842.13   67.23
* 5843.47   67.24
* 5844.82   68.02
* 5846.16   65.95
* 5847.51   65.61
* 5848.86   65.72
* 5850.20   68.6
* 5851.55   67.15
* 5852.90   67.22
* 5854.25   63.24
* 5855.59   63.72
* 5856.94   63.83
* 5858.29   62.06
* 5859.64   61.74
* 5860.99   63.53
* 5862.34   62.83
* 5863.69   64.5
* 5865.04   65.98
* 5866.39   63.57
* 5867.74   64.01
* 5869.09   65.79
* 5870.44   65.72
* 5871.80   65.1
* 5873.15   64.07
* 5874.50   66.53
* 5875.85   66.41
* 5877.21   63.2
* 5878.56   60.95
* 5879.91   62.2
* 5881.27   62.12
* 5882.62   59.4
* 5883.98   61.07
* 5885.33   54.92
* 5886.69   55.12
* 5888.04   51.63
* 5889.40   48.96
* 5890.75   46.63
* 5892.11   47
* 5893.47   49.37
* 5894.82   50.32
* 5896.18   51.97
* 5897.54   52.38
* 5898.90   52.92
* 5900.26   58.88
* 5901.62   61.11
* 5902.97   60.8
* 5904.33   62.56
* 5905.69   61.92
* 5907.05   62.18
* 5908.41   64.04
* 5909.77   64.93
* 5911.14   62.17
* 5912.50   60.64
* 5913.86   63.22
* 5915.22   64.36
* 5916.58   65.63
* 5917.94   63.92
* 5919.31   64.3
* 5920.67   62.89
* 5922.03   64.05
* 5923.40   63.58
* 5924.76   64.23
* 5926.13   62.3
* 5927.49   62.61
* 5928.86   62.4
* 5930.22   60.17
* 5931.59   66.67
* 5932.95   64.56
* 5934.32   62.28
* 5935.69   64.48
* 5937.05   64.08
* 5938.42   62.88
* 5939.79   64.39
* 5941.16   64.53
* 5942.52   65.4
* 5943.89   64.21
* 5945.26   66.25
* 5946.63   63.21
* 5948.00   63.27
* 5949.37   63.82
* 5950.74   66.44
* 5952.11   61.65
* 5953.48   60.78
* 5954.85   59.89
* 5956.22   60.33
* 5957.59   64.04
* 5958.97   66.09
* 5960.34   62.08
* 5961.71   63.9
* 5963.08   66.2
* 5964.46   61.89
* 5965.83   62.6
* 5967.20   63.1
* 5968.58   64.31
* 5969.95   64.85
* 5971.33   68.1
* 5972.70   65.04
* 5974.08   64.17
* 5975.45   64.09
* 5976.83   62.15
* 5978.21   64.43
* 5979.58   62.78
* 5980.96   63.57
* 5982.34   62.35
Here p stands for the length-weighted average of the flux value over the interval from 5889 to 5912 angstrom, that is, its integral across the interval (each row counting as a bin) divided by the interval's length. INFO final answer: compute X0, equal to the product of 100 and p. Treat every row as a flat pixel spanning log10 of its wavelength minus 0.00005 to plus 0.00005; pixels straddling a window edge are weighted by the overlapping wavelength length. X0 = 5649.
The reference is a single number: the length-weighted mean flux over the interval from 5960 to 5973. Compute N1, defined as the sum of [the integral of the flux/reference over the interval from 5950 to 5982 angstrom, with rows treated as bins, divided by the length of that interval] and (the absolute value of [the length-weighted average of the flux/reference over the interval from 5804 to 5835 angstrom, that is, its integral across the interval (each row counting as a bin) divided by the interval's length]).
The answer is 2.054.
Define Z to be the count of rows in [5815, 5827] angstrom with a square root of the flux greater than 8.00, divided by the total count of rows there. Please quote 1.00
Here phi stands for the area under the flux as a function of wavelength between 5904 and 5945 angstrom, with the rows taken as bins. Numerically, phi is 2606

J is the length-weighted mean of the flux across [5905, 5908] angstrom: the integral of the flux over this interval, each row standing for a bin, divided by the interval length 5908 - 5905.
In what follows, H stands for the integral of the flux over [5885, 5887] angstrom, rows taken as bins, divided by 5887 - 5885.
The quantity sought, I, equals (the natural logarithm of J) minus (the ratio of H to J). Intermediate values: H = 55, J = 62.2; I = 3.25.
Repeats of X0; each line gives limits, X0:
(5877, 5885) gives 6115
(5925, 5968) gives 6344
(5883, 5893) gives 5232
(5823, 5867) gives 6630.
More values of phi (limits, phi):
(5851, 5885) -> 2167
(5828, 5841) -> 878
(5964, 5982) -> 1151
